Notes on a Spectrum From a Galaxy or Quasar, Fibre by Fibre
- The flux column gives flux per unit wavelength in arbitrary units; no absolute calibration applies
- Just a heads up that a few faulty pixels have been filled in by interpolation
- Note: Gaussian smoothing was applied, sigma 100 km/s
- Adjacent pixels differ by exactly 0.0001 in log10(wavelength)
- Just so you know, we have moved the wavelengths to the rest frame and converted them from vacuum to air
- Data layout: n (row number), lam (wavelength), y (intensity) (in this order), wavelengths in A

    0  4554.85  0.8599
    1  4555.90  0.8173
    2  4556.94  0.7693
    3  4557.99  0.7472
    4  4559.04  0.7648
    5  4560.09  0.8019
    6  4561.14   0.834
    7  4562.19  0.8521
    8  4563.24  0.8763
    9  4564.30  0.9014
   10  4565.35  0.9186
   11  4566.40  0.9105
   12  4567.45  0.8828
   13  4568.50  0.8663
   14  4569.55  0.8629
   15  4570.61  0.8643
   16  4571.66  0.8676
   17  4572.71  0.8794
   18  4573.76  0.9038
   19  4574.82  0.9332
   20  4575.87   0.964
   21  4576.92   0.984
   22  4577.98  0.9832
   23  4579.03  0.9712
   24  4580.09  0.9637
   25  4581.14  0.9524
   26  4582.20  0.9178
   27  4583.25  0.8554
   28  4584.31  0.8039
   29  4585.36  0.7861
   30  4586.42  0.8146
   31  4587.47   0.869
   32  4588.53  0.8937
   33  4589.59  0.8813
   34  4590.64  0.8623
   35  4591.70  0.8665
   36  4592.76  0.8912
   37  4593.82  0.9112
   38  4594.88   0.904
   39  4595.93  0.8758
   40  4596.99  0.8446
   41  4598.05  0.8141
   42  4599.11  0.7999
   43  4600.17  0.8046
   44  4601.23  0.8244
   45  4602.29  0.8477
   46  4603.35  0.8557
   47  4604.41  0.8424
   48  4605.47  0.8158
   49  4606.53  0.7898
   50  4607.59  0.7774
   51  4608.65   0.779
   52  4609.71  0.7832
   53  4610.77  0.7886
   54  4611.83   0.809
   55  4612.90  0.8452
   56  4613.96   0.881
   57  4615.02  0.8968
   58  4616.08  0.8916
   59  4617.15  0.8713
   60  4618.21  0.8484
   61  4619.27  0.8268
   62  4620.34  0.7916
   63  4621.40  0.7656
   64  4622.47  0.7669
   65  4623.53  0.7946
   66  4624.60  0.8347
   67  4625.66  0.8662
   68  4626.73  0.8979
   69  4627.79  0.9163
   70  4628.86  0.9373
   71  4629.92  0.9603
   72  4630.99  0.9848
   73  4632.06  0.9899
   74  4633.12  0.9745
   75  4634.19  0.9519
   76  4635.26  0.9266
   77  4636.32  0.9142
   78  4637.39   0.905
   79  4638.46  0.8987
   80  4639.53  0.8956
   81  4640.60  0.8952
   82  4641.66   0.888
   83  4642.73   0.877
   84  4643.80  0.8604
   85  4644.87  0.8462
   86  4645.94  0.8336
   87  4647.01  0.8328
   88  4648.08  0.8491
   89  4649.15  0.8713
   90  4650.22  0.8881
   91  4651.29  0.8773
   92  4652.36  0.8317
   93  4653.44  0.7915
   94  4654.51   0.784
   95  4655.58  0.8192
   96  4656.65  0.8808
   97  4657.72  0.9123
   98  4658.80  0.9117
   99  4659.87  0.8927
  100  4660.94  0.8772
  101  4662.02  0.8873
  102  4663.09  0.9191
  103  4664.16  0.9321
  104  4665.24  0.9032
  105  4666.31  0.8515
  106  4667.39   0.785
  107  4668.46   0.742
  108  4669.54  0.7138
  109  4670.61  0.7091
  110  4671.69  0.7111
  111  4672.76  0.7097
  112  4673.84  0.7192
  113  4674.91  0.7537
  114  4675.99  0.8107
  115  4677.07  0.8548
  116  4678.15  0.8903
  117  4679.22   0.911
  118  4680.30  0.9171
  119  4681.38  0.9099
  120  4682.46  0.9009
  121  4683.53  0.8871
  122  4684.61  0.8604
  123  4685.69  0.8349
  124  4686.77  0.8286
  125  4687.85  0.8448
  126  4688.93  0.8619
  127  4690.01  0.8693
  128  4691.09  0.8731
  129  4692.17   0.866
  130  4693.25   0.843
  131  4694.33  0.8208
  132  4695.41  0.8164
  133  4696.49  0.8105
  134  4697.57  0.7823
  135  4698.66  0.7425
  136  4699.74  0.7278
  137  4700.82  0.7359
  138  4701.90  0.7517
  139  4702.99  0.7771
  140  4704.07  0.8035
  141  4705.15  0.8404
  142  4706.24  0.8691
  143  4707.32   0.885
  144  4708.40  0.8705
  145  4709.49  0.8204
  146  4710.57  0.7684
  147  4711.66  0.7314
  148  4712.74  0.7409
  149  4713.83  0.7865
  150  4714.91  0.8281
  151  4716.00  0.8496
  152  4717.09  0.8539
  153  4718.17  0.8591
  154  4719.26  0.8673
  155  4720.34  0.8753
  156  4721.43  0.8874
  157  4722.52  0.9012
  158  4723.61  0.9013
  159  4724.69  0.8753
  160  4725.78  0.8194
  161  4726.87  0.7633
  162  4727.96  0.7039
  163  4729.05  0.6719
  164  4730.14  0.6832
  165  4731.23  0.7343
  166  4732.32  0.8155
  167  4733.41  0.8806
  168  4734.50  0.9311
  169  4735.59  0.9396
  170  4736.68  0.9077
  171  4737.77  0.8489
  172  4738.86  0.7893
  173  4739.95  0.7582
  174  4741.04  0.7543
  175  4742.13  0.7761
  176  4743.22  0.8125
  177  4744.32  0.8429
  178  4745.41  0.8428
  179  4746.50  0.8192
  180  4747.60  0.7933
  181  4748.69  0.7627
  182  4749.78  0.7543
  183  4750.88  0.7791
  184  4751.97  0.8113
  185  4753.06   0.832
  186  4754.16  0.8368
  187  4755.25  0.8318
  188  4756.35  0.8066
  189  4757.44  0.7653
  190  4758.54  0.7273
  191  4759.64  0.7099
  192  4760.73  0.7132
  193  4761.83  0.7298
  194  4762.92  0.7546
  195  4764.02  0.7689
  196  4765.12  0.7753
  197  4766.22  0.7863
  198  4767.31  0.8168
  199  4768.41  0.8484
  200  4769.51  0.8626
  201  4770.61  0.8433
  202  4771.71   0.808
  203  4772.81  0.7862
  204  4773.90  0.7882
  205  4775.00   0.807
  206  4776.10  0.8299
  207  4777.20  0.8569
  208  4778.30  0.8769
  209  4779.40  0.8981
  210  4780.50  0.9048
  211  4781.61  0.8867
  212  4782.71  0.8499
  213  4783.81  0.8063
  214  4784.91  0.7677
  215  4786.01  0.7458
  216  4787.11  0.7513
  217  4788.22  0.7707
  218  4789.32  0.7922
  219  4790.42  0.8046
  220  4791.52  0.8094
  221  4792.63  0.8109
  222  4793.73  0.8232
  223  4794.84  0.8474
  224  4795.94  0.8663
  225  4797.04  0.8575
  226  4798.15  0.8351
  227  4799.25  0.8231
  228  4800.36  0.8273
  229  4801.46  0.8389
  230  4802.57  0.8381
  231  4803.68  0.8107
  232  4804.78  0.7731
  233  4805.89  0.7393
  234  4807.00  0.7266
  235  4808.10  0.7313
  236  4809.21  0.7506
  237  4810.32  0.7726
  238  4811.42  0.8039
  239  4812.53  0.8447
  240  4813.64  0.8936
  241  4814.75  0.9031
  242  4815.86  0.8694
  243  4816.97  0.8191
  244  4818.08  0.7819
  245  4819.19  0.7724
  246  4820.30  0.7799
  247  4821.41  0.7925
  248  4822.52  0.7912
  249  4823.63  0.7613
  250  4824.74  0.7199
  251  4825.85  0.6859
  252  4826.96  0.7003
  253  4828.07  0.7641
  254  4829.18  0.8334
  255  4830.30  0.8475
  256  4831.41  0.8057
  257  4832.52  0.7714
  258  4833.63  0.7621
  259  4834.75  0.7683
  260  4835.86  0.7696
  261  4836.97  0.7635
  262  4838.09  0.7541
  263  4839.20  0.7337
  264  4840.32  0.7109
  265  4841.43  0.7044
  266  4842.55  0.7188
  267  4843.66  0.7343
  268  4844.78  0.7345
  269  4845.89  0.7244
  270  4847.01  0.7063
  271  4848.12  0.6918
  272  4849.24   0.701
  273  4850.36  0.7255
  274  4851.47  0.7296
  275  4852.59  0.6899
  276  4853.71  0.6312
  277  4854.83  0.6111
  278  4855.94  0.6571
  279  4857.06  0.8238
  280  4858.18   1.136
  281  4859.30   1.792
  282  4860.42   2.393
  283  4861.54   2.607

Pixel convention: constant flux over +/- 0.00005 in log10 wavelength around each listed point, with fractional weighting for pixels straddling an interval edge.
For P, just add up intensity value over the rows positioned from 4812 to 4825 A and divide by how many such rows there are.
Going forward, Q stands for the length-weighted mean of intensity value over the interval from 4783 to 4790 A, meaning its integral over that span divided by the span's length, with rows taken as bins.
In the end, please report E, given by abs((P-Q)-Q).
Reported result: 0.74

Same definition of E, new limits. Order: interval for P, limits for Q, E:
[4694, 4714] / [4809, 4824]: 0.83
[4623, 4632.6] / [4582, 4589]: 0.78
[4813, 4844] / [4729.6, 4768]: 0.82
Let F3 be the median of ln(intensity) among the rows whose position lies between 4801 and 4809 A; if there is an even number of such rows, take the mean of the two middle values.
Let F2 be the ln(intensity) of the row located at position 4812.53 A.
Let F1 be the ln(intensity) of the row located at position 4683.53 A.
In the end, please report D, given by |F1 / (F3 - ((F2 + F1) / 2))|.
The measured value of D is 1.1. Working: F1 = -0.12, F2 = -0.17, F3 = -0.26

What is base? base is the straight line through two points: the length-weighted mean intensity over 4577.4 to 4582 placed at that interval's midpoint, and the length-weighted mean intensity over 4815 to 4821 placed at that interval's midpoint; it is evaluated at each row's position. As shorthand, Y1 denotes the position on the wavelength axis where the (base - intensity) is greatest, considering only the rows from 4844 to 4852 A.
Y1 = 4848.12 A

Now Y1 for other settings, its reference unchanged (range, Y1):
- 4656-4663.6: 4660.94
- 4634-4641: 4639.53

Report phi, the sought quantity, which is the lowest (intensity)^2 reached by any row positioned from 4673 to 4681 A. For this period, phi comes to 0.517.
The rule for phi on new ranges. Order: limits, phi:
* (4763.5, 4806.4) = 0.547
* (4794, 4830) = 0.470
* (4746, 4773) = 0.504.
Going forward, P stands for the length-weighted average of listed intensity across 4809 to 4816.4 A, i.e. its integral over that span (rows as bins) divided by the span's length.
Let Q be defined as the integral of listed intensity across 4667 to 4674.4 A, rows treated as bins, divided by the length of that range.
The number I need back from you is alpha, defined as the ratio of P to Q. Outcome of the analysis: 1.15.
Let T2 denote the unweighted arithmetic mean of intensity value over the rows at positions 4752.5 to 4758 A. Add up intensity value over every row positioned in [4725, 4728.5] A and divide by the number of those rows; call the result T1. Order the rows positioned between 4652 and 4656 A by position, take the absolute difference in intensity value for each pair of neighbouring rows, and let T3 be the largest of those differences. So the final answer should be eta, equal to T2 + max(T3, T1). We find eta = 1.58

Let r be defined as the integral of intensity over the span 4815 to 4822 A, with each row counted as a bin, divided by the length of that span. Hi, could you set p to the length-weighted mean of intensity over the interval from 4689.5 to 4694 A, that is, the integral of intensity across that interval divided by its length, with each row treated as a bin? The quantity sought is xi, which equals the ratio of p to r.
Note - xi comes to 1.07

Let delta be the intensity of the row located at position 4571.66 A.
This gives 0.8676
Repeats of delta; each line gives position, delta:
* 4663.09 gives 0.9191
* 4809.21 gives 0.7506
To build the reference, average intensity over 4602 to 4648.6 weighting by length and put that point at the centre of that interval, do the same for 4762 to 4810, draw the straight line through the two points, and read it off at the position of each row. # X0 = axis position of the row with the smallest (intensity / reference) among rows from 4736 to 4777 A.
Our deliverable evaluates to 4759.64 A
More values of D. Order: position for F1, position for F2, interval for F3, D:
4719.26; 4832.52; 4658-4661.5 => 1.6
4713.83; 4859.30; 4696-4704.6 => 0.5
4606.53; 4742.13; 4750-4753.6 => 6.6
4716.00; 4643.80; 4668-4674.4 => 0.9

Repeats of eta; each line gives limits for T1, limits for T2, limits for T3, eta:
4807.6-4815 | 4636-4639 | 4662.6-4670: 1.72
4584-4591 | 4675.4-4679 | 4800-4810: 1.70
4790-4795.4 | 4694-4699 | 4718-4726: 1.61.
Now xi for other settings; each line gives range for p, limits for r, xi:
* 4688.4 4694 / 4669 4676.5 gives 1.18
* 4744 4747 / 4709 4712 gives 1.08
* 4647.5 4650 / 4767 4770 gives 1.02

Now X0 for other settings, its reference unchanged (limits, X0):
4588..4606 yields 4599.11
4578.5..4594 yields 4585.36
